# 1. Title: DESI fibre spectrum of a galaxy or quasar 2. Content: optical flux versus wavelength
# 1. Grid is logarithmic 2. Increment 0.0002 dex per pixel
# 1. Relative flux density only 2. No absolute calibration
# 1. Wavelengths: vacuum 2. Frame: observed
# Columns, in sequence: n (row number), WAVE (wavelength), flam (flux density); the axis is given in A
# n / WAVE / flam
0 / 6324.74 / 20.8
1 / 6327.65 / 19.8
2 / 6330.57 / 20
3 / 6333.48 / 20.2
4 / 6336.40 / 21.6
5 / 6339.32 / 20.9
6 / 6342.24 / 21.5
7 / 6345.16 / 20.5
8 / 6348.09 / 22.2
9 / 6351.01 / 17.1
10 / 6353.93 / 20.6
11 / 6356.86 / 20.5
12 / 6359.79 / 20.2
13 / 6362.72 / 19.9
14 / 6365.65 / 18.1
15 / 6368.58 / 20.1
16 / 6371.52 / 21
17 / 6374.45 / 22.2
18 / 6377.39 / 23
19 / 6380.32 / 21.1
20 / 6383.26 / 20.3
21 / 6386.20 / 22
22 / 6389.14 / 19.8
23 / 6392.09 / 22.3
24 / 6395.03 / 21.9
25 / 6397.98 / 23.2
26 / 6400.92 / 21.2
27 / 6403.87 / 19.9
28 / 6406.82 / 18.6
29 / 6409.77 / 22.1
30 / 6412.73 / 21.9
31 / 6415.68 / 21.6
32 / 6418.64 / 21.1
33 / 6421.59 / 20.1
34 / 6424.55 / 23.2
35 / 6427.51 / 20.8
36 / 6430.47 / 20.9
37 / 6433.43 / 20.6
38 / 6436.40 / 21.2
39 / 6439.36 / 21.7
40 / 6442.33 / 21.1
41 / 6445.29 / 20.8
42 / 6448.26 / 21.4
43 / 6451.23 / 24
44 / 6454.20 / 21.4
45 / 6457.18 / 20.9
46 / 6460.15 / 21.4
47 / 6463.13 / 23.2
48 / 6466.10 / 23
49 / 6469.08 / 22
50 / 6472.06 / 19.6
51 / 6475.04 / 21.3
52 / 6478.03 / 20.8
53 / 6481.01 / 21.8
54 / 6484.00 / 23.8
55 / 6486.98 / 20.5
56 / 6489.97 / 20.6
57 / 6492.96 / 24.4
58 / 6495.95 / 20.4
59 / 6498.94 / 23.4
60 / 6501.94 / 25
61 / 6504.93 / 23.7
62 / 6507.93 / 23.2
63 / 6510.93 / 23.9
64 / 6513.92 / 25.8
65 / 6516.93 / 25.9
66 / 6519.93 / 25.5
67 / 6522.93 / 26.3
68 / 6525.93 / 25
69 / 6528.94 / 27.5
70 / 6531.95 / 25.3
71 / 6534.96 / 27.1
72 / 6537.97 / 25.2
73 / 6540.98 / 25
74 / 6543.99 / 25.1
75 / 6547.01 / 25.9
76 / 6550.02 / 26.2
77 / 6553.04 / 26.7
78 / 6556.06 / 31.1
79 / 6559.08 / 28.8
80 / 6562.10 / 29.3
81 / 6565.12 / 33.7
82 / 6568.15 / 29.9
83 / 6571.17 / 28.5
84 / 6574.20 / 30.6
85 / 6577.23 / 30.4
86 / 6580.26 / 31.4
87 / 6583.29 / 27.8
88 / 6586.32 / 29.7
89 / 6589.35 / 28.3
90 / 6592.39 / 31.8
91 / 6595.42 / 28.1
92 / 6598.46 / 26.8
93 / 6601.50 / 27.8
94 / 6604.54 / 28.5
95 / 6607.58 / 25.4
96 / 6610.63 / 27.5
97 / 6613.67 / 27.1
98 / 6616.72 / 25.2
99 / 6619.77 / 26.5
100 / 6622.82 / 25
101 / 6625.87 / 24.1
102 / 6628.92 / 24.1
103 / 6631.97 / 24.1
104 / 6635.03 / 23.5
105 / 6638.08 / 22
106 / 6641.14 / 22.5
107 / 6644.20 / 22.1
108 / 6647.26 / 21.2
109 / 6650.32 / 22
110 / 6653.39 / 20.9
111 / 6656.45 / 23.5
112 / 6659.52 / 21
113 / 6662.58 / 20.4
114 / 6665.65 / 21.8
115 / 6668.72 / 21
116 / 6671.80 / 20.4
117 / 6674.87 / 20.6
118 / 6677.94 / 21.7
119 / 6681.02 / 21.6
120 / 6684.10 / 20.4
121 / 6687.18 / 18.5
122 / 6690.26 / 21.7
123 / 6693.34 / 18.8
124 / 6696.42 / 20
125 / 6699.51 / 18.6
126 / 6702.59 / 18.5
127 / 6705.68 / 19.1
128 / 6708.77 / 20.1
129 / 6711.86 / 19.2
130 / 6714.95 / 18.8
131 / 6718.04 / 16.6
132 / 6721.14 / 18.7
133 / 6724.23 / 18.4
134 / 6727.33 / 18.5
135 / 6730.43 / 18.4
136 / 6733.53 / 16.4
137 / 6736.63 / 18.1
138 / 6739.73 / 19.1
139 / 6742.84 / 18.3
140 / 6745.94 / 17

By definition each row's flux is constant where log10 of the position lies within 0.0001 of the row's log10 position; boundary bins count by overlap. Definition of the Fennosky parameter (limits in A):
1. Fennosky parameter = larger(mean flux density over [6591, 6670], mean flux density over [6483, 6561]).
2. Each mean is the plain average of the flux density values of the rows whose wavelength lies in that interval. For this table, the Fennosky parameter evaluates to 25.1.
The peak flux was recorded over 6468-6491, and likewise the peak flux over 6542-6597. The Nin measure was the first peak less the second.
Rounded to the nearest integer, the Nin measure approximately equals -10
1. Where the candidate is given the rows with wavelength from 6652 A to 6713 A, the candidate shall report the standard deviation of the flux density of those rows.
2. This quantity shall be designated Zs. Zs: 1.3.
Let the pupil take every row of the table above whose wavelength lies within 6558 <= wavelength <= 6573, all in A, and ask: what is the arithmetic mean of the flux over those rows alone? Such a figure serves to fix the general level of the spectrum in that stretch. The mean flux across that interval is 30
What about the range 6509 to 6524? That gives 25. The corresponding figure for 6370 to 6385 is 22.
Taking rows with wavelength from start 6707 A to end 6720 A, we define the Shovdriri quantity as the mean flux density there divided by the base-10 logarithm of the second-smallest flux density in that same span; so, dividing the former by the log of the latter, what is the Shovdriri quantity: 14.7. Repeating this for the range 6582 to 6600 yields 19.9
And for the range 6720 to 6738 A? 14.4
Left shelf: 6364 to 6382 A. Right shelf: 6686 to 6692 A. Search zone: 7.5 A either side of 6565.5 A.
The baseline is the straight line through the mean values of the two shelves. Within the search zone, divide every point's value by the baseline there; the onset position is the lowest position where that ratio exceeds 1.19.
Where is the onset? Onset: 6559.08 A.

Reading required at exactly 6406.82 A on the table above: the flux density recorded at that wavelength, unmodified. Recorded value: 18.6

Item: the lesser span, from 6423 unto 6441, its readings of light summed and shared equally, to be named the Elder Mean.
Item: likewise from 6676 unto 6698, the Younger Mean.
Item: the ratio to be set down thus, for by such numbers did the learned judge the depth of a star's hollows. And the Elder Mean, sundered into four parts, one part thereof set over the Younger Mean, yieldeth 0.262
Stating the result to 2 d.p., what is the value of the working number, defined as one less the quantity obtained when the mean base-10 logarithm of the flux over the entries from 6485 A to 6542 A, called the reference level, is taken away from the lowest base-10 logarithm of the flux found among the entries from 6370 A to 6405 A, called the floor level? 1.09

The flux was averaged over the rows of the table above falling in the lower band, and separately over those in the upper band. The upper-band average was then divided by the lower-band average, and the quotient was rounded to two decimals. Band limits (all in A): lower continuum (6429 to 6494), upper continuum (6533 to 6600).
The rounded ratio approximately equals 1.32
